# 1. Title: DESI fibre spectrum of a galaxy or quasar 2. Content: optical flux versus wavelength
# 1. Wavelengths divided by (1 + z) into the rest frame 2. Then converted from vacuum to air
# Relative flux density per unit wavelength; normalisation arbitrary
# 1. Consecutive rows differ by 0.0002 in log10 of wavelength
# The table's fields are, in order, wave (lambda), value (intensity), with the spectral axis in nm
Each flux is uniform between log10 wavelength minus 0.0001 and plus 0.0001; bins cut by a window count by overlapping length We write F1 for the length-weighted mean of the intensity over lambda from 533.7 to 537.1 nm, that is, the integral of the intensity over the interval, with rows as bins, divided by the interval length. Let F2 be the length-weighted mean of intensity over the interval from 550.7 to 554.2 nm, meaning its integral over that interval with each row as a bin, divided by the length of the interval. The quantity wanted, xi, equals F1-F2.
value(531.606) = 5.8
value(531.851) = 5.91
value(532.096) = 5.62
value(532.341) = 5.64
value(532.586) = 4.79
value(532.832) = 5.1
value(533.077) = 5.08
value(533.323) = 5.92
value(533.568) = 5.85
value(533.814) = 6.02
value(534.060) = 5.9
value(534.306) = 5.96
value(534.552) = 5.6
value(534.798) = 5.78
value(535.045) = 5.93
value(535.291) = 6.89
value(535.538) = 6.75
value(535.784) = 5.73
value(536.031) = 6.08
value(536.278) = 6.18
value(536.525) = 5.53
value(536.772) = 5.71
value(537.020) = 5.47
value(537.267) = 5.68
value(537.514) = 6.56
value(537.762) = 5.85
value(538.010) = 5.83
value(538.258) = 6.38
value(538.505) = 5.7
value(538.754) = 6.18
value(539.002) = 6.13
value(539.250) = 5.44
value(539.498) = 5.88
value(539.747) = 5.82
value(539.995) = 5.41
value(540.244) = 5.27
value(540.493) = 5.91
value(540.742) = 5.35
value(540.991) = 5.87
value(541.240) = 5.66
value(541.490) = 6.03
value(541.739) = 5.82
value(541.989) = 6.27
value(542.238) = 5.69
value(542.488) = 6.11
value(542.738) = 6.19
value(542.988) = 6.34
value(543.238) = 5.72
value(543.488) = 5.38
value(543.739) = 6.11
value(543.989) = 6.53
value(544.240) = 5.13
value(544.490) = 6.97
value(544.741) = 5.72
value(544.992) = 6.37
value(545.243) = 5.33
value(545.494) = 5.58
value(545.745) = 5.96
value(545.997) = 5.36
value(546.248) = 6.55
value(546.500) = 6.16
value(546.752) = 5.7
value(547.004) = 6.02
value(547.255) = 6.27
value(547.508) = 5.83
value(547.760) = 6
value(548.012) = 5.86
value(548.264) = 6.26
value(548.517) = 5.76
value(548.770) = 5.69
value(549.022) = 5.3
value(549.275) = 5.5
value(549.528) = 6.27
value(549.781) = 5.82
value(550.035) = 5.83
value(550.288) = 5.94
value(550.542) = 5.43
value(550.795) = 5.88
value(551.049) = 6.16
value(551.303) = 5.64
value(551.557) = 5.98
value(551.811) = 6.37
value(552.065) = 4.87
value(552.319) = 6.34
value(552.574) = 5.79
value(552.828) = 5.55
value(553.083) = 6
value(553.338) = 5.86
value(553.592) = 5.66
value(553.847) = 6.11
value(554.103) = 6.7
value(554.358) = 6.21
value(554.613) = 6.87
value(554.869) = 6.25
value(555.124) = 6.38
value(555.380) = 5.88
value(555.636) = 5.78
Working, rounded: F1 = 5.97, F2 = 5.91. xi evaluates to 0.06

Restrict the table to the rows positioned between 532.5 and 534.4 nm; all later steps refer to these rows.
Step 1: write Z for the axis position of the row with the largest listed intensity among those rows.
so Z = 533.814 nm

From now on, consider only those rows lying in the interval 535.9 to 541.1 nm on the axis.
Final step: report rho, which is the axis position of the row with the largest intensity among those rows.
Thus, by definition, 537.514 nm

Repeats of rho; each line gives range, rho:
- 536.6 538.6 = 537.514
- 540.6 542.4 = 541.989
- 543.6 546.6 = 544.490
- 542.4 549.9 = 544.490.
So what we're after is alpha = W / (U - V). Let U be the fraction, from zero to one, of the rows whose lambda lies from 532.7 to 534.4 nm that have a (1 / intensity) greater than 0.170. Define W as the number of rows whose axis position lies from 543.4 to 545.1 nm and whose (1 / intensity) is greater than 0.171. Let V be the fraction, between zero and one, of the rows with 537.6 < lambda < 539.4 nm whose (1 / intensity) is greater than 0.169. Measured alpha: -21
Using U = 0.43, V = 0.57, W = 3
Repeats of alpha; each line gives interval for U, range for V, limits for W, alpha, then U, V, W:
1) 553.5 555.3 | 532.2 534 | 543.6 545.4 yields -5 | 0.14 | 0.71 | 3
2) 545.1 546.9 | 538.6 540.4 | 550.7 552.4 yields -14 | 0.57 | 0.71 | 2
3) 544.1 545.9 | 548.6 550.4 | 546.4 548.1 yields -14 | 0.57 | 0.71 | 2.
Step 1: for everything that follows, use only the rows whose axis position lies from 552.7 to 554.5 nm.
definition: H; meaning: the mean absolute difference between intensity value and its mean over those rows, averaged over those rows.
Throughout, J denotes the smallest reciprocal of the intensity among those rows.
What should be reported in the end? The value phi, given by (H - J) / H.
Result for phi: 0.47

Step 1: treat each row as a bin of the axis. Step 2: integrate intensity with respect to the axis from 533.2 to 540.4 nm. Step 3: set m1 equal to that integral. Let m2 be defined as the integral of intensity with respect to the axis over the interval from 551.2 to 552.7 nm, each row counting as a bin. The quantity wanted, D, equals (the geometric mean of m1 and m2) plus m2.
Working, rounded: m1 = 43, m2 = 9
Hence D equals 28.1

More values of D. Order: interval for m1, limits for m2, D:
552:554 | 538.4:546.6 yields 71.9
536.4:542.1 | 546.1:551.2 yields 61.7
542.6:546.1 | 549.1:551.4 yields 30.0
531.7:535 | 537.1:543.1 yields 61.0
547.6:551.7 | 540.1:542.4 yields 31.1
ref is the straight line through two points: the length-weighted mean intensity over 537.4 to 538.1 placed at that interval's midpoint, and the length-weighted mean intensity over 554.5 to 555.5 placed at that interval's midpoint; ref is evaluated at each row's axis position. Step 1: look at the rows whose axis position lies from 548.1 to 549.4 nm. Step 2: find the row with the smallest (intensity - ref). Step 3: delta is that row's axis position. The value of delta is 549.022 nm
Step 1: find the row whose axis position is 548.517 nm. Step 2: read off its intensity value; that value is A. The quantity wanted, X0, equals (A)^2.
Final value 33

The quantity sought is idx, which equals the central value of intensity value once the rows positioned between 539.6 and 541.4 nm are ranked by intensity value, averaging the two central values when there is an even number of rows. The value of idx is 5.66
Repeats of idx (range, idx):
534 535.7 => 5.93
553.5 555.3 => 6.25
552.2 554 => 5.86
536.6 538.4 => 5.83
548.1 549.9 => 5.76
